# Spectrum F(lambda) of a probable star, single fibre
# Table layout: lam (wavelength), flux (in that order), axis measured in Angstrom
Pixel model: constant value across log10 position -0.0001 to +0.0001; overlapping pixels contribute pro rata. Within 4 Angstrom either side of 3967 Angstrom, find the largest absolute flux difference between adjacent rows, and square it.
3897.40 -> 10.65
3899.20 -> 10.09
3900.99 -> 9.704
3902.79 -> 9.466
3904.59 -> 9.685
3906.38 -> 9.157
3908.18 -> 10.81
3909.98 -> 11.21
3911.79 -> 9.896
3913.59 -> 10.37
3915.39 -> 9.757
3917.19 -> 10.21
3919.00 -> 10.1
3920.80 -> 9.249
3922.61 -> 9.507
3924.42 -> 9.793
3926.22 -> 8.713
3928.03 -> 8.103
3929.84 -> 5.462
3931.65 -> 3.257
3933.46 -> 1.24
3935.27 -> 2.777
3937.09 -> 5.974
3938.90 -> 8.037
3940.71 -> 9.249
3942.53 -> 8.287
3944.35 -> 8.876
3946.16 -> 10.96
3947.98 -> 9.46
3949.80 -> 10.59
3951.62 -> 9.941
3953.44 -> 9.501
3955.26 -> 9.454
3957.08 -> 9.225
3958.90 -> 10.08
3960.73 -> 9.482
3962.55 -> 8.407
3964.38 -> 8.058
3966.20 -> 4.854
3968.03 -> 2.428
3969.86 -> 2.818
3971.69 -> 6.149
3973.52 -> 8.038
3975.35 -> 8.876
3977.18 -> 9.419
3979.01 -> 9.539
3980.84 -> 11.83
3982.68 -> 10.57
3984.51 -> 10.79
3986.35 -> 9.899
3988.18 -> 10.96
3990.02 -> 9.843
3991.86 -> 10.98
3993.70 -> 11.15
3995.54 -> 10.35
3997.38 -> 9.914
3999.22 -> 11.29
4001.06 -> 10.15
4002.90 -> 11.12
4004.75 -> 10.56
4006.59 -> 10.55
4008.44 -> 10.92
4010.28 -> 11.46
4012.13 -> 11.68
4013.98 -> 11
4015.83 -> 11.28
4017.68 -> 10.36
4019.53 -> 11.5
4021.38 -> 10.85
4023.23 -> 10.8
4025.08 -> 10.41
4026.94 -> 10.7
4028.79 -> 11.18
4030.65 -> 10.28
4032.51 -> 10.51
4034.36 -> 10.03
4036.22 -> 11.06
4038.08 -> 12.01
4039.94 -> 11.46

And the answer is 10.3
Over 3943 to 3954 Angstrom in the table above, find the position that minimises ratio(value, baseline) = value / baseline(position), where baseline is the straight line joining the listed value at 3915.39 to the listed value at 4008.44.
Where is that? 3944.35 Angstrom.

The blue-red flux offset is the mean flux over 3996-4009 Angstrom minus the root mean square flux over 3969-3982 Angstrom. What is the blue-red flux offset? 2.1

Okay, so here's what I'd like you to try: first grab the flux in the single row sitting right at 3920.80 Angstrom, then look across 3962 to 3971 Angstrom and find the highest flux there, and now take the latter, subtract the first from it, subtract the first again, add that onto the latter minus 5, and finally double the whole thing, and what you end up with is -13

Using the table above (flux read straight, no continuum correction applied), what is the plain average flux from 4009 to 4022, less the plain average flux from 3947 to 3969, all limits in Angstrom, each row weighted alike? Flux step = 2.7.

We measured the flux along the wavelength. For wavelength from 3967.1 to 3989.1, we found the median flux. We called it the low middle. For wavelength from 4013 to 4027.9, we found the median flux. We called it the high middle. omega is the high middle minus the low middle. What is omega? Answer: 1.3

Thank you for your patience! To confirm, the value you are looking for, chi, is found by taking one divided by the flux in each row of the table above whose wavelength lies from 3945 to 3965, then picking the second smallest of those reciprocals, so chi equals 0.094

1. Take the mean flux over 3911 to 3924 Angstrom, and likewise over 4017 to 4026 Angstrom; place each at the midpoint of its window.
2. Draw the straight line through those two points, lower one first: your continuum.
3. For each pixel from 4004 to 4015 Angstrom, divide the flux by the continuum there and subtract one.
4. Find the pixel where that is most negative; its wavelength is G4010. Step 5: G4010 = 4006.59 Angstrom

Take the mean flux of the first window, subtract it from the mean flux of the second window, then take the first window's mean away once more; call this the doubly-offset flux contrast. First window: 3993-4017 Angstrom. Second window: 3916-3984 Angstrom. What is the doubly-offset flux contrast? -13.7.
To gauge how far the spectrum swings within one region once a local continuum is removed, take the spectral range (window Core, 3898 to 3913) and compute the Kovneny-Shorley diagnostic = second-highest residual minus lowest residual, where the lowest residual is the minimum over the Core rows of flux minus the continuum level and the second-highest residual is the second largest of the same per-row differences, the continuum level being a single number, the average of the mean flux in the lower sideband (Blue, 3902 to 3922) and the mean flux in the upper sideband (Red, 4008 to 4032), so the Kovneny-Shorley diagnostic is 1.7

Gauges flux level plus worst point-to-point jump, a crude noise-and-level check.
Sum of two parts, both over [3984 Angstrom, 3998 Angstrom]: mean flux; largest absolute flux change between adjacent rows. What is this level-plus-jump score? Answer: 11.6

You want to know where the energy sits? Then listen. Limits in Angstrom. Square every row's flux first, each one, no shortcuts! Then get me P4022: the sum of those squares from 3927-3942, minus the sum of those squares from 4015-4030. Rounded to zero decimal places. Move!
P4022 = -648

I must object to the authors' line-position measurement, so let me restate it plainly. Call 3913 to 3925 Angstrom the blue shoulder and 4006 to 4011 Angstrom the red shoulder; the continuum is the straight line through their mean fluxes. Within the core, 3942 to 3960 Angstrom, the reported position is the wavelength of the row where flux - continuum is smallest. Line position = 3942.53 Angstrom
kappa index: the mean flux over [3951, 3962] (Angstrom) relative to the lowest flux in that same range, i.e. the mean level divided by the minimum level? 1.04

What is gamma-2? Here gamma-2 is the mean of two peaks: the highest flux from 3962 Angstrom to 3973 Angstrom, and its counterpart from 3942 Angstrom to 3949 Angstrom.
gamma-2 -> 9.7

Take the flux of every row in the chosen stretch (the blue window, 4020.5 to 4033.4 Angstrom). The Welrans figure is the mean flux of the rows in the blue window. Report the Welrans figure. 10.7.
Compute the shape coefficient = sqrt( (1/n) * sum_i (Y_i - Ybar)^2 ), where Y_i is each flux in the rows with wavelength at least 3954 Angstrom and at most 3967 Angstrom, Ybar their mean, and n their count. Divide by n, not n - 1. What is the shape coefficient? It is 1.6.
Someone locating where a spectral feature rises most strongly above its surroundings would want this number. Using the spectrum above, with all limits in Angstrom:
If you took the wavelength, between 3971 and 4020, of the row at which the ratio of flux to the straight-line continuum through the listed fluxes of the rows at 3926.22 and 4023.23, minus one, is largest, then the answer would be 3980.84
